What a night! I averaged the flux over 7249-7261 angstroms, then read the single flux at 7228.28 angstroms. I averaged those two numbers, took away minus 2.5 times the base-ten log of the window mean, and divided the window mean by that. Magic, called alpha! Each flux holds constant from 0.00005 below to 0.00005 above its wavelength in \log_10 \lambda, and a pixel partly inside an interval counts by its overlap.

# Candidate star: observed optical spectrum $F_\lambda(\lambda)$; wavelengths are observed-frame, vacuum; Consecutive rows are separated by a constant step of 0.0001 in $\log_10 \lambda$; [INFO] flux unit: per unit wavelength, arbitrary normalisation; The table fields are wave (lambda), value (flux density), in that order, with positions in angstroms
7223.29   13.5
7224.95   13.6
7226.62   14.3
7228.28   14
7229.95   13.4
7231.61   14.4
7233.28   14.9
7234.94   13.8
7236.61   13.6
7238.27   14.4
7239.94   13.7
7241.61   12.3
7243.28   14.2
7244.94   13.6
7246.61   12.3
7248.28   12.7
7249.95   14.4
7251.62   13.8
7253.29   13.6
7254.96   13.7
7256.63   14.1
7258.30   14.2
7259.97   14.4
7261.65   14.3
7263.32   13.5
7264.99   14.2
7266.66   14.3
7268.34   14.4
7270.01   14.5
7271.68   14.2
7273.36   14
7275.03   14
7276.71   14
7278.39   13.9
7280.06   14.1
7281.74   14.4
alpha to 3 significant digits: 0.831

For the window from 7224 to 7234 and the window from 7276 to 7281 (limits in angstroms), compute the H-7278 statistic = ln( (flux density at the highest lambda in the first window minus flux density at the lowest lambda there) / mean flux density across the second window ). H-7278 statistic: -2.4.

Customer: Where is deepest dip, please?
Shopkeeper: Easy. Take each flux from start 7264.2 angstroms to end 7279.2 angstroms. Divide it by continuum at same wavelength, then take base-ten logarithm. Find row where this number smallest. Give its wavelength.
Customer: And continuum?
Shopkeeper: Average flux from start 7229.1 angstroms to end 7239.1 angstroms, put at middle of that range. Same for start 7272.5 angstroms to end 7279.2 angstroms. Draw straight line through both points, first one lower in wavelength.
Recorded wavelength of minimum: 7278.39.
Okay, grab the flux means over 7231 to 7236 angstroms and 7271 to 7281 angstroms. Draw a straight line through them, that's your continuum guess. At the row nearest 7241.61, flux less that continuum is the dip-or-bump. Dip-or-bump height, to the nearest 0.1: -2.0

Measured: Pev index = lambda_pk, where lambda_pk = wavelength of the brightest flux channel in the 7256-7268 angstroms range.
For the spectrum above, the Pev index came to 7259.97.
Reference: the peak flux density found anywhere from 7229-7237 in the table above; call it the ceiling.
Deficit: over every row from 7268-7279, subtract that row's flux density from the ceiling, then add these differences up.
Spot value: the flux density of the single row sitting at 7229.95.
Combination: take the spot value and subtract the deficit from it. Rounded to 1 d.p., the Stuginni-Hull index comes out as 8.1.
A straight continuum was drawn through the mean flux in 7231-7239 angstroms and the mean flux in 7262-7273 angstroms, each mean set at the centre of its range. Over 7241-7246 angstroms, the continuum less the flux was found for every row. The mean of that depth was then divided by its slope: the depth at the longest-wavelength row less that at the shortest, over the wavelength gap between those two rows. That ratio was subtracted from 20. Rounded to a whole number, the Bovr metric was 22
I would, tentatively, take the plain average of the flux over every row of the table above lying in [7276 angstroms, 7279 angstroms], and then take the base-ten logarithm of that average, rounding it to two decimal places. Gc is 1.14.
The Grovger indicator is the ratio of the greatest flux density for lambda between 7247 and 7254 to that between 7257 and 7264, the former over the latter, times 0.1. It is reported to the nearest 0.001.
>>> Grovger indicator 0.100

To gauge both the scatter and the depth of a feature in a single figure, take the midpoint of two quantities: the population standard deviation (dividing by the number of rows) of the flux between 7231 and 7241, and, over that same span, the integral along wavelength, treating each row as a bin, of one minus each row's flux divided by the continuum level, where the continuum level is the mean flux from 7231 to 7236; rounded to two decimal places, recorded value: 0.32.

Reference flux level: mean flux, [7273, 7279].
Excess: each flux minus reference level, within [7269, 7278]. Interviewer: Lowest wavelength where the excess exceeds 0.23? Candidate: 7270.01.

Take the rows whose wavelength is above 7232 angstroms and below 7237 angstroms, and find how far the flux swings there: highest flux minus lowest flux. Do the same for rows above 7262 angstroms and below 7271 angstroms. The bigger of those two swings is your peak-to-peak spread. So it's 1.3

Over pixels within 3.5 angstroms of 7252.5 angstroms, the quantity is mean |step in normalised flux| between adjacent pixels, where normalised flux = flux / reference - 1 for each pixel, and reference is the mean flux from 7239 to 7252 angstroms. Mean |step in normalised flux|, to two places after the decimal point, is 0.02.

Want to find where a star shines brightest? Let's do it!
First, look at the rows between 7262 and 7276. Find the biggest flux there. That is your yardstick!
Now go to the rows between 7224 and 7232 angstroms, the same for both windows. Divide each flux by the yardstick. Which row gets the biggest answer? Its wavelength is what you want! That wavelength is 7231.61 angstroms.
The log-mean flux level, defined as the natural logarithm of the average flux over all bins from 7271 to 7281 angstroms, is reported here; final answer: 2.64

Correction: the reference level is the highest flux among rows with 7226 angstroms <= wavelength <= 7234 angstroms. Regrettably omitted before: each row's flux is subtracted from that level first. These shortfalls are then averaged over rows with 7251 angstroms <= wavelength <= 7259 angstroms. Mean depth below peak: 1.02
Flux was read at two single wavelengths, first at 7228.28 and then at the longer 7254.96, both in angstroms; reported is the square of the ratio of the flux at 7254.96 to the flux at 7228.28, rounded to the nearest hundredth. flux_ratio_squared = 0.96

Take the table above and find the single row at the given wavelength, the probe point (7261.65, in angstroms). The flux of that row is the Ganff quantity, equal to 14.3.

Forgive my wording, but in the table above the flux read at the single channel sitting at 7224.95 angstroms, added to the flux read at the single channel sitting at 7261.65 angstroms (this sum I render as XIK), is 27.9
